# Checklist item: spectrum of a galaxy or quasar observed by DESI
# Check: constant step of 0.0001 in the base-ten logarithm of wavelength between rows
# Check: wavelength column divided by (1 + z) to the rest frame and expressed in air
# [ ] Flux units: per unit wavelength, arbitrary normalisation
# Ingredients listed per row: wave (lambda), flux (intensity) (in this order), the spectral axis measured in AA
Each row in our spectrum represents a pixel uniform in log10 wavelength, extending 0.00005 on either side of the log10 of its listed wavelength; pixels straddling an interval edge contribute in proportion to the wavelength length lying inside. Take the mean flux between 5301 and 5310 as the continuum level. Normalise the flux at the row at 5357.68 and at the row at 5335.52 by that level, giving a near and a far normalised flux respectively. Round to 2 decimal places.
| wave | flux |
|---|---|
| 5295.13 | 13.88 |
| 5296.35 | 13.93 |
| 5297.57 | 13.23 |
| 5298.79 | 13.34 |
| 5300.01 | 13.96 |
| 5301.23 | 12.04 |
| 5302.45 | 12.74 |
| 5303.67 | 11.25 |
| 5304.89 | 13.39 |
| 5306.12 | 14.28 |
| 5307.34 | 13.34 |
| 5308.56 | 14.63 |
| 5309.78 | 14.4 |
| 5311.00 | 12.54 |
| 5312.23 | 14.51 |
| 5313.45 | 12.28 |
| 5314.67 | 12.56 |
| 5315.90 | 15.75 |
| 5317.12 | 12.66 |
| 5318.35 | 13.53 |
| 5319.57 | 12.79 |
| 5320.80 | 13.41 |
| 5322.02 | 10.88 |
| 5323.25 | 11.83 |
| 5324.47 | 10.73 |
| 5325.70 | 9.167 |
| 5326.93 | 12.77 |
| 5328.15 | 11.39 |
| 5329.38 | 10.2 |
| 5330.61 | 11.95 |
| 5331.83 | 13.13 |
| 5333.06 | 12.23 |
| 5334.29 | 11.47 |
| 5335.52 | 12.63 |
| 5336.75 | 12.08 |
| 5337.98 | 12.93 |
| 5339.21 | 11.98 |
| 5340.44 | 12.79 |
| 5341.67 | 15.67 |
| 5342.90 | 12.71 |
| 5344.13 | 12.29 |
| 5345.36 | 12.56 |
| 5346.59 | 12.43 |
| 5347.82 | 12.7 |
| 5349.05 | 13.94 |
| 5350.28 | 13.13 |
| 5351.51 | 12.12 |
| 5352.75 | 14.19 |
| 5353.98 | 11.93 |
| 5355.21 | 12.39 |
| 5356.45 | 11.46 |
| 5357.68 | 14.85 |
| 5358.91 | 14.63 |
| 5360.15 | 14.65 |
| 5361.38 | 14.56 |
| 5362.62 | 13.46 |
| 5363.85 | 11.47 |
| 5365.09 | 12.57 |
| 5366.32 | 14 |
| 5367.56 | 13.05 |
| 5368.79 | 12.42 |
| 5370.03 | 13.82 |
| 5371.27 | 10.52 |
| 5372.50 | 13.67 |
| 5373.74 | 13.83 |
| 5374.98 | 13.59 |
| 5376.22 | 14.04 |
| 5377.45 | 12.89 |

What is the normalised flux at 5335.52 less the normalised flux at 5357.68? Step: -0.17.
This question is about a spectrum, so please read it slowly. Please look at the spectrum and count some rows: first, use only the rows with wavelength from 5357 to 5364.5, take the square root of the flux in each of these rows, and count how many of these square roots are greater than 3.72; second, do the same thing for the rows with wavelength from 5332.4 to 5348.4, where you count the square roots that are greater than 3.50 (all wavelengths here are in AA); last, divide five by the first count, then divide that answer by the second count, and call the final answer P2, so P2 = 0.14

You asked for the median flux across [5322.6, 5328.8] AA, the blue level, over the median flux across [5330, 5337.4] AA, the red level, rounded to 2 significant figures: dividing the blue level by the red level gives 0.94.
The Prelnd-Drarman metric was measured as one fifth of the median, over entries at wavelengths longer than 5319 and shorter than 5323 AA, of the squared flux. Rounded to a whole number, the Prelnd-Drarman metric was 33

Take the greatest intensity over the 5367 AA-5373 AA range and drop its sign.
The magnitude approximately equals 13.8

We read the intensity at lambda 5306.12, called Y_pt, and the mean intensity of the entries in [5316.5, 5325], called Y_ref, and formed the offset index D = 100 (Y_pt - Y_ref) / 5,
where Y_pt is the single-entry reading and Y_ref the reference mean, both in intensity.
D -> 40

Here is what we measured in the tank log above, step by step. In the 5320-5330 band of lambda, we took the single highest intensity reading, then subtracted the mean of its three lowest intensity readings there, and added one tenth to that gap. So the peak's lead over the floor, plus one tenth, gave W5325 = 3.48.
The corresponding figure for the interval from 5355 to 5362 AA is 2.15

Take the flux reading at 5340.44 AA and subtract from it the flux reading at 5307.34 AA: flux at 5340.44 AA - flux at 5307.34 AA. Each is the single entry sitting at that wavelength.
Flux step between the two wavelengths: -0.55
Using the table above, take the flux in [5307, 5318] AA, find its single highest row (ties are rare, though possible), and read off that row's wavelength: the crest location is 5315.90 AA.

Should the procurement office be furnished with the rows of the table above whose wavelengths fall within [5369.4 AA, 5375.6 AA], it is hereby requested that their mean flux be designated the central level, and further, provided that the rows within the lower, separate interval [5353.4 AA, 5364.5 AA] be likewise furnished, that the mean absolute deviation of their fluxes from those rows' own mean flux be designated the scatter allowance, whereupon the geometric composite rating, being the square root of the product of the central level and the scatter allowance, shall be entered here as 4.1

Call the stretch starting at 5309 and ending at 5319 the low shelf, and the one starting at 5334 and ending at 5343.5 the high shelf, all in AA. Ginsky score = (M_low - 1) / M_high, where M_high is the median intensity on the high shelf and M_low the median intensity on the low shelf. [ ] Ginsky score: 0.95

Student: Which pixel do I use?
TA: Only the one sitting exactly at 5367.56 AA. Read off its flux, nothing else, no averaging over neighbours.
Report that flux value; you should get 13.05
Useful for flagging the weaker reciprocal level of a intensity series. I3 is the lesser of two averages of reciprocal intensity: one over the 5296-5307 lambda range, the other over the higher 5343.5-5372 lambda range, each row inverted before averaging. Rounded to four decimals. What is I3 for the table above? 0.0766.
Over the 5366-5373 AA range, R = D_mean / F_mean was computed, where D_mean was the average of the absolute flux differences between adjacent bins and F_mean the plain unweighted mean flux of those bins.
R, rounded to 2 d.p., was 0.15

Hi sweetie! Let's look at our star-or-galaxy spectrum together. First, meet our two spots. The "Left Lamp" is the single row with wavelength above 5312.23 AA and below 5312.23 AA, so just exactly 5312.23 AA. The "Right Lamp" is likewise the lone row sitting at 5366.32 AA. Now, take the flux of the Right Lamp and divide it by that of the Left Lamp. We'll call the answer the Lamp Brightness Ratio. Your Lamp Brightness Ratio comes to 0.96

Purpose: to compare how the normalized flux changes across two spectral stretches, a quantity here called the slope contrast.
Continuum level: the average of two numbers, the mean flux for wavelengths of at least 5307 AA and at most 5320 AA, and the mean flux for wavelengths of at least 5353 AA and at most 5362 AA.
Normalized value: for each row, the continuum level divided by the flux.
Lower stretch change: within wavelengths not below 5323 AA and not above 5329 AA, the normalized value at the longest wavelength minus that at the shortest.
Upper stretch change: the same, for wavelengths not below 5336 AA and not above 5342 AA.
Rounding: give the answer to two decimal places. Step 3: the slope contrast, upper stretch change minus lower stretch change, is -0.30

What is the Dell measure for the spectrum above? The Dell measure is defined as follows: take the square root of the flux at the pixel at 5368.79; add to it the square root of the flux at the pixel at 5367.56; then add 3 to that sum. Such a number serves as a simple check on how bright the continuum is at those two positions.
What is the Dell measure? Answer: 10.1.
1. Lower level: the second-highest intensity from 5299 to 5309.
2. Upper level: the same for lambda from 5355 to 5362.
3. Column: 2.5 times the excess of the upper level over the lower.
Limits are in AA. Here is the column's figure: 1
